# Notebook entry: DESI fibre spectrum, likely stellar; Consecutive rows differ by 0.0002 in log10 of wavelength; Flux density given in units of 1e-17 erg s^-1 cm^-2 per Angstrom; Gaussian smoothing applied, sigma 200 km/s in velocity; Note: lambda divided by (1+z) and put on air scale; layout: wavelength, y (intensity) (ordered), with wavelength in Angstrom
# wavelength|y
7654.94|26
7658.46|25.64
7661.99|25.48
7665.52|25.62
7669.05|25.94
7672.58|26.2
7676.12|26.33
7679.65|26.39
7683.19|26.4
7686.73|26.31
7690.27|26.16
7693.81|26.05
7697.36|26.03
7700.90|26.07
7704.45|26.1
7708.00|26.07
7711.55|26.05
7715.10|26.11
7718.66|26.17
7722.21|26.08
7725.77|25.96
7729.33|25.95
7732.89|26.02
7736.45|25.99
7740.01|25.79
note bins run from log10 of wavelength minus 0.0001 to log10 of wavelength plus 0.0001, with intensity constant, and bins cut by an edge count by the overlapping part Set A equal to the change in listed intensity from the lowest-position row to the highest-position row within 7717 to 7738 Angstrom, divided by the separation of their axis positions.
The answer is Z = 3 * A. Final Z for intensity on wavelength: -0.030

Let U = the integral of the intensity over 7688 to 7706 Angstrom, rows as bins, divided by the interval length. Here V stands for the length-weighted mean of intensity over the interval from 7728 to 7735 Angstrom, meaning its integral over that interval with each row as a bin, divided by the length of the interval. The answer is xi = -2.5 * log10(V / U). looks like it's 0.004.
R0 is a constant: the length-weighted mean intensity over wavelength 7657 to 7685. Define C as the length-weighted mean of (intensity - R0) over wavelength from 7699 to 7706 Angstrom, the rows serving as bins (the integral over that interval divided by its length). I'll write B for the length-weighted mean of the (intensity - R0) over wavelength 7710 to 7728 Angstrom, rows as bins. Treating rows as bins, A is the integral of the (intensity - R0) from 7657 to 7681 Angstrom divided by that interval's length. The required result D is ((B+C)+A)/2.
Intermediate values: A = -0.06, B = 0.07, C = 0.08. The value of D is 0.04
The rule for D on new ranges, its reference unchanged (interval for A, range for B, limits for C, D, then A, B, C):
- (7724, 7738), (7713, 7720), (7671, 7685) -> 0.22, -0.02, 0.13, 0.33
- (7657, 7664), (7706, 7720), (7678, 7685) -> 0.02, -0.44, 0.10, 0.39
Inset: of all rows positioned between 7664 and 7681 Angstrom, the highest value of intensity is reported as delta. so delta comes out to 26.39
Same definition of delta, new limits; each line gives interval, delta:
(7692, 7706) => 26.1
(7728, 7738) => 26.02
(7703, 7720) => 26.17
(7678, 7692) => 26.4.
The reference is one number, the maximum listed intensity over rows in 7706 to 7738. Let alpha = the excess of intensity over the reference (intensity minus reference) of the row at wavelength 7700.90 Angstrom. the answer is -0.10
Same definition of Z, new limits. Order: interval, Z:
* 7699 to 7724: 0.001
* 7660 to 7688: 0.101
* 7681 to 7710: -0.040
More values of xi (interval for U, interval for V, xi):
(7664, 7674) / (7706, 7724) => -0.007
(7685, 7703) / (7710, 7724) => 0.001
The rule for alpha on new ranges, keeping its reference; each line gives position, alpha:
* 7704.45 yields -0.07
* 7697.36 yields -0.14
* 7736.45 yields -0.18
